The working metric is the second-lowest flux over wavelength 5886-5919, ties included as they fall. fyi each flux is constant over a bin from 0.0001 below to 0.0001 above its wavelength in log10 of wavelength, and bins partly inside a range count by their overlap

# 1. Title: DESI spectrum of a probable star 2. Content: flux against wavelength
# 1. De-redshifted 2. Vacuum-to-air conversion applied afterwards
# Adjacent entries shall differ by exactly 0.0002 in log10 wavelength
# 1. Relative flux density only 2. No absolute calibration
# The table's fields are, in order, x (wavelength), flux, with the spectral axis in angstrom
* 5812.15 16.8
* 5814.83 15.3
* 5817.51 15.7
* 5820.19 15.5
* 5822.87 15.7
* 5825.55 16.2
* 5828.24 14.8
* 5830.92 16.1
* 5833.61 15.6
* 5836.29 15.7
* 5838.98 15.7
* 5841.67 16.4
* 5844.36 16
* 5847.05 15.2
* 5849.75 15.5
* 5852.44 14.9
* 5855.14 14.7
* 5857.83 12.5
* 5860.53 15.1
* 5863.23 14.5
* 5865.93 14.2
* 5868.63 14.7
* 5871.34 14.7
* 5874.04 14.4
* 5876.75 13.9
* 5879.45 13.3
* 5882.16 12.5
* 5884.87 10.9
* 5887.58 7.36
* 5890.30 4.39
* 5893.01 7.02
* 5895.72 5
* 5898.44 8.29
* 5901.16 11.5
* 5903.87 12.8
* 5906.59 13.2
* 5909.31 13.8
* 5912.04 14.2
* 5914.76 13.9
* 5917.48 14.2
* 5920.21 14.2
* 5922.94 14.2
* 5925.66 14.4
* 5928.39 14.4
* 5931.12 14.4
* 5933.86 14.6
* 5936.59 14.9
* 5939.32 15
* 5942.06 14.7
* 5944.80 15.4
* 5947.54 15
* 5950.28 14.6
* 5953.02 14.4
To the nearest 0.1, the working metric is 5.0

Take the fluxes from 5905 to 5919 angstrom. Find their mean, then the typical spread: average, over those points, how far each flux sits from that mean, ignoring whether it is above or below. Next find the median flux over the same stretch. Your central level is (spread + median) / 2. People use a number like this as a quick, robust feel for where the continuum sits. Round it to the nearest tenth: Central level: 7.1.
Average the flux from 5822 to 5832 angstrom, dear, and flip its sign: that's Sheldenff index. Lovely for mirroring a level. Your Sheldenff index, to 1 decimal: -15.7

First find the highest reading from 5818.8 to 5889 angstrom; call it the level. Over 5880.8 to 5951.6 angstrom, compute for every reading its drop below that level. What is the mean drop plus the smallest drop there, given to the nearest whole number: 5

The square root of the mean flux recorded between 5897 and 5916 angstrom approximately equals 3.5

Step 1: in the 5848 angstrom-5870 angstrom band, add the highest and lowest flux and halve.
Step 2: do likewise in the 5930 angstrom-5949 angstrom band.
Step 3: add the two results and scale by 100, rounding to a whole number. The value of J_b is 2890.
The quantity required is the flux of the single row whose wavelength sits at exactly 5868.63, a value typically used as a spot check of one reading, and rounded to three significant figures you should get 14.7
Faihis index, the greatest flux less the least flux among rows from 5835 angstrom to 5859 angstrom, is 3.9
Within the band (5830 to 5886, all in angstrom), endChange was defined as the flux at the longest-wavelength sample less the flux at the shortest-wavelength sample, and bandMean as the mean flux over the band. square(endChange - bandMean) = 392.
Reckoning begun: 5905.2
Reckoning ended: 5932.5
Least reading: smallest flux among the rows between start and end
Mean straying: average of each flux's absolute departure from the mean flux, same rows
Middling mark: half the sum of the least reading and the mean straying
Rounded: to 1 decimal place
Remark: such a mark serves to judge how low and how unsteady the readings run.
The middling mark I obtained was 6.7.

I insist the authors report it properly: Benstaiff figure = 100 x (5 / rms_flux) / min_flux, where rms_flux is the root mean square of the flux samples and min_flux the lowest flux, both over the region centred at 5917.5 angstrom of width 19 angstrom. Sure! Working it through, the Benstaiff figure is 2.6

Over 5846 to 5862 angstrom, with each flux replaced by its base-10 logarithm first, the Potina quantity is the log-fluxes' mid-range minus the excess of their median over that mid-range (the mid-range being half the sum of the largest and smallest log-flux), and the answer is 1.11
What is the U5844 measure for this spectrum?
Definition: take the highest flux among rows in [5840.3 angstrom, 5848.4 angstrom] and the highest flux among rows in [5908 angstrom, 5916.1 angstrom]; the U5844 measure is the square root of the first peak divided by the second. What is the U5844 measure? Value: 1.07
